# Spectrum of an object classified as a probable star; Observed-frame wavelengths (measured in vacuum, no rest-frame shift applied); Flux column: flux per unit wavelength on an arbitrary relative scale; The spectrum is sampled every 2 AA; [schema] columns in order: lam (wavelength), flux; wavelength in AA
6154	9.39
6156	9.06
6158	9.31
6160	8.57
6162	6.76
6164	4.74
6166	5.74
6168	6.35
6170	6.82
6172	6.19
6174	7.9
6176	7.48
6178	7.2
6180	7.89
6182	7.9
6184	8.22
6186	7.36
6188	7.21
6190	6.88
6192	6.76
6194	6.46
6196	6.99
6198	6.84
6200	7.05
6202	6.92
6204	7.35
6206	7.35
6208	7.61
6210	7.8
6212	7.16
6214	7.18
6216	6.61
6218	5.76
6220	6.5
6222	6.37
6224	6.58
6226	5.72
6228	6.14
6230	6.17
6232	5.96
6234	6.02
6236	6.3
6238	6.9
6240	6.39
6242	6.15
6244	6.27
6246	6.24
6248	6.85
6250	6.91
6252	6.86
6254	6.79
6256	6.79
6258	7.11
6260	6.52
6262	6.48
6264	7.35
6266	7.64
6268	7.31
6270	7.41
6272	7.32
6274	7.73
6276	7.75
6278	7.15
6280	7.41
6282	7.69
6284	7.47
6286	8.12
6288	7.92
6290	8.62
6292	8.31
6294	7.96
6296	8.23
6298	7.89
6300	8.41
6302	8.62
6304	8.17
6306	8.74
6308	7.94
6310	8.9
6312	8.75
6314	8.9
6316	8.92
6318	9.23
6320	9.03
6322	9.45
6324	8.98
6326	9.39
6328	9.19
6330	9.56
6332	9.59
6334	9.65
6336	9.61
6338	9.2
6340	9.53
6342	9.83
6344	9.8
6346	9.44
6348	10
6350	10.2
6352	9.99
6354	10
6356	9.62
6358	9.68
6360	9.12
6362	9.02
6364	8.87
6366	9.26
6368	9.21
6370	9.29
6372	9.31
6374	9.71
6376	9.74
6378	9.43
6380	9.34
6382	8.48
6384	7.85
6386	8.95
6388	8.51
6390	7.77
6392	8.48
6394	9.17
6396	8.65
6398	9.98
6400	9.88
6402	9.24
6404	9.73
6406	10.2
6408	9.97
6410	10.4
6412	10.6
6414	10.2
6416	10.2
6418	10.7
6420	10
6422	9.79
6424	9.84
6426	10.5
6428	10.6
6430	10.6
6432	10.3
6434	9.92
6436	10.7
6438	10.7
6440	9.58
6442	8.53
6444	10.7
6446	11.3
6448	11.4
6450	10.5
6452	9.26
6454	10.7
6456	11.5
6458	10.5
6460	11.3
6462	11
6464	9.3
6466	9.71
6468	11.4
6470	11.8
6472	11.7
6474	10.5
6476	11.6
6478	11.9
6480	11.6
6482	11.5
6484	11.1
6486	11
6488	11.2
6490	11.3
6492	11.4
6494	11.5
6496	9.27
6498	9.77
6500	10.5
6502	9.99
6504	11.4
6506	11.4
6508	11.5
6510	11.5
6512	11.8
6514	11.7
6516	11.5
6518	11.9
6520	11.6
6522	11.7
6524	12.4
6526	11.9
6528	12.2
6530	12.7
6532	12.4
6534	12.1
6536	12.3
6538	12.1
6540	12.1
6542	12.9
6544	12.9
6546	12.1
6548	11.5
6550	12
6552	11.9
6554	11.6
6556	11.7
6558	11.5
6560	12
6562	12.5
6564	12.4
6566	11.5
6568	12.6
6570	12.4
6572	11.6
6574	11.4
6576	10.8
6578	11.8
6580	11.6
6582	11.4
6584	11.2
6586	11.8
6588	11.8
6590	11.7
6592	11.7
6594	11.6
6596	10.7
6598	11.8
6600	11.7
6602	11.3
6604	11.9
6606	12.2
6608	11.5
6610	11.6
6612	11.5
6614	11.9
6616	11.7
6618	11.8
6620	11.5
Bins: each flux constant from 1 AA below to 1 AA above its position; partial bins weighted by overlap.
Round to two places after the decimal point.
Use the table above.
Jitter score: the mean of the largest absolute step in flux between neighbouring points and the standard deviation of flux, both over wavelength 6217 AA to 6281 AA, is 0.72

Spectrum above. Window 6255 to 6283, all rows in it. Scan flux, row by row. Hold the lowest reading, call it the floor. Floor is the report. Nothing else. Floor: 6.48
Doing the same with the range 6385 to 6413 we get 7.77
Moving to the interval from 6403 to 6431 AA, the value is 9.73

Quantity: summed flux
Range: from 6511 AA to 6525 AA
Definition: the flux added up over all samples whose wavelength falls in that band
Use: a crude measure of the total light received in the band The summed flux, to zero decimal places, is 83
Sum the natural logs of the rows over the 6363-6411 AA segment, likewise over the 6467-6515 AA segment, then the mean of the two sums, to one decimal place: 55.6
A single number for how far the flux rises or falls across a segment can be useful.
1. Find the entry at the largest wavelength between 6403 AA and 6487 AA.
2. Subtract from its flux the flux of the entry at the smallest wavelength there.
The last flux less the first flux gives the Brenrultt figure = 1.3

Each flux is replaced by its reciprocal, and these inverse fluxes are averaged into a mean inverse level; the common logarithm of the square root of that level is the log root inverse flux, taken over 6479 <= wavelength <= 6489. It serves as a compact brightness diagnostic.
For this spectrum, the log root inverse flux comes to -0.53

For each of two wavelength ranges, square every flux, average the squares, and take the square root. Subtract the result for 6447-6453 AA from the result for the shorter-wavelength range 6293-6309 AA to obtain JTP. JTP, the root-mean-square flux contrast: -2.2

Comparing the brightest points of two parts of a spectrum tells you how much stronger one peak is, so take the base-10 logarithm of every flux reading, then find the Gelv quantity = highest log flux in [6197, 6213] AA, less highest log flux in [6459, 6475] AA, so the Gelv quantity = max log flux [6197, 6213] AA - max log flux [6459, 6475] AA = -0.18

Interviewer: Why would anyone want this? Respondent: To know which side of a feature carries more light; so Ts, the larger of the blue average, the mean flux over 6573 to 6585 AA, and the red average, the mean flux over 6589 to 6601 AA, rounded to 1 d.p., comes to 11.5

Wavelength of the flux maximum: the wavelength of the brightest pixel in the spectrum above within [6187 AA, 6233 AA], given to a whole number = 6210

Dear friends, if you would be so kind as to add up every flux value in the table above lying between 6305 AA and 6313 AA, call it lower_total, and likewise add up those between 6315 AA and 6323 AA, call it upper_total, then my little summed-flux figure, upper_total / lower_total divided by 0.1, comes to 11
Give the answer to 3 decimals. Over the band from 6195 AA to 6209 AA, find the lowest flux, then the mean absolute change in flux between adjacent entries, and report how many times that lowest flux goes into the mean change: 0.029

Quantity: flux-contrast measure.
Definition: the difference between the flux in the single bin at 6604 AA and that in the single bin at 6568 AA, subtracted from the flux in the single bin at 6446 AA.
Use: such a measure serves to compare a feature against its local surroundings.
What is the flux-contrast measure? 12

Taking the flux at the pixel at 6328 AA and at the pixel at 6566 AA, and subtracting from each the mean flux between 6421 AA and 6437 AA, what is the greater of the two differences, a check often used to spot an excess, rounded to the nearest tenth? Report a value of 1.2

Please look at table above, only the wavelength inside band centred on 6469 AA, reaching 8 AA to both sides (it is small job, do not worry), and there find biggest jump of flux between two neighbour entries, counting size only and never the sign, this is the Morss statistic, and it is 1.7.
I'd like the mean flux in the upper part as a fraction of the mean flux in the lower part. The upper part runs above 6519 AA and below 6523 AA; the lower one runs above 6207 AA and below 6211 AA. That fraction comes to 1.51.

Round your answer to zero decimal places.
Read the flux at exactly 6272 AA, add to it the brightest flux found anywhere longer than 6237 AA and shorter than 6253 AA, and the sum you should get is 14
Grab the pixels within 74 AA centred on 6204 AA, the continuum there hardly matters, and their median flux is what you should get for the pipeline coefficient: 6.9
